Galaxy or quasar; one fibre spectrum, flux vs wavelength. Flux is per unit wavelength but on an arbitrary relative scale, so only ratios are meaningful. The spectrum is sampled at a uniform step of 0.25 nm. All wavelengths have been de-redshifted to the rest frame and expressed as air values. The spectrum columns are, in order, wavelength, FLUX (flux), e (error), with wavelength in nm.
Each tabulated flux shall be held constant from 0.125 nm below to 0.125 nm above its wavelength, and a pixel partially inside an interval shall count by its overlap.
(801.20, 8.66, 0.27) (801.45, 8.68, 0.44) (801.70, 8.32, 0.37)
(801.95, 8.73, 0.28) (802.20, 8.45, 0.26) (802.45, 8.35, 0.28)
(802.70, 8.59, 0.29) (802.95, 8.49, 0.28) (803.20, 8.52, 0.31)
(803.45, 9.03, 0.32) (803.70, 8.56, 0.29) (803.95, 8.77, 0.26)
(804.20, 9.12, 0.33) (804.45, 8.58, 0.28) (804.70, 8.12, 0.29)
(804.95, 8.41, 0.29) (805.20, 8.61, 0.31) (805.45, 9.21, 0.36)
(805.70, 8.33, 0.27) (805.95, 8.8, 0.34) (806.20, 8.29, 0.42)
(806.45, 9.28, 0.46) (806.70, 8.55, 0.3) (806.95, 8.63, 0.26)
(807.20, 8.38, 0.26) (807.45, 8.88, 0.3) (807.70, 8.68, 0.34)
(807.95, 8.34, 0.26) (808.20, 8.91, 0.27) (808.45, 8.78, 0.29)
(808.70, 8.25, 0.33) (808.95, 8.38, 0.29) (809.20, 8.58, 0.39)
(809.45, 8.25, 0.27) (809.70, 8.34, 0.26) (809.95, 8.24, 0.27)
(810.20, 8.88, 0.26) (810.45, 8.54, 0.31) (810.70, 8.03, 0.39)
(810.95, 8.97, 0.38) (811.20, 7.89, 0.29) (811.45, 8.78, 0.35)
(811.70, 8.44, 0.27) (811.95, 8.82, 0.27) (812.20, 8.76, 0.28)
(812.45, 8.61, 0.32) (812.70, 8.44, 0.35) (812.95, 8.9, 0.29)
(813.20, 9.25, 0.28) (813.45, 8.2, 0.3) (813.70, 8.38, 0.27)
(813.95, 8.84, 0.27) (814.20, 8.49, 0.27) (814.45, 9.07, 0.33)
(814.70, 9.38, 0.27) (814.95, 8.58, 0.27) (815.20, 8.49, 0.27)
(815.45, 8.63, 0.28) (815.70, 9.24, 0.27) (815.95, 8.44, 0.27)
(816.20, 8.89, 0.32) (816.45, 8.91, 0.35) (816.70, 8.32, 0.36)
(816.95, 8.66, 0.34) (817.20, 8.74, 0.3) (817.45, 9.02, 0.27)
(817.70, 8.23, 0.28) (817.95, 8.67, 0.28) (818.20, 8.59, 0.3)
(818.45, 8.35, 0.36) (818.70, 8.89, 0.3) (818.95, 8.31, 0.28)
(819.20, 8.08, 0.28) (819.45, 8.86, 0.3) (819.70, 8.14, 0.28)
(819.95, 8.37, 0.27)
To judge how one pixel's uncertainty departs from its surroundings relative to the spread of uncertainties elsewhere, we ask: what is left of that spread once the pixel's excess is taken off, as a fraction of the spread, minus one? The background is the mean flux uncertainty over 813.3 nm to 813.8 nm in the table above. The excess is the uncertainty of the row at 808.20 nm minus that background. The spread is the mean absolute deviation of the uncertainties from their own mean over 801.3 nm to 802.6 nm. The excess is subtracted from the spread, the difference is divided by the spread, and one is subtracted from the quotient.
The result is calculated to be 0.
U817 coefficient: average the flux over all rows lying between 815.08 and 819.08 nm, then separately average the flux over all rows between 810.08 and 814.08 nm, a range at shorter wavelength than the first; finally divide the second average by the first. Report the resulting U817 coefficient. 0.995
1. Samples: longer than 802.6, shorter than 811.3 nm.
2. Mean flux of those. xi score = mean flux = 8.58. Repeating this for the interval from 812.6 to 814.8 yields 8.77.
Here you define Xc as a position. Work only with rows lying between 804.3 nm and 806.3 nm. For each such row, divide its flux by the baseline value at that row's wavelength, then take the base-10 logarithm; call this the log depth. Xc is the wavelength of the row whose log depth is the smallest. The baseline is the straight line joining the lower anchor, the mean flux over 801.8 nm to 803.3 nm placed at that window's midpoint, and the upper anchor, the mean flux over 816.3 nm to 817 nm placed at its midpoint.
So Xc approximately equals 804.70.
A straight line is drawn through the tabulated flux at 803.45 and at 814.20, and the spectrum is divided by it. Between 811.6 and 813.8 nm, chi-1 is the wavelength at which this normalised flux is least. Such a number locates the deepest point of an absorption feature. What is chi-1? 813.45 nm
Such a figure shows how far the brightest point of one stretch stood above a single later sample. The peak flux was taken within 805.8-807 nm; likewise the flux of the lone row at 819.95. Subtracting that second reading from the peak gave 0.91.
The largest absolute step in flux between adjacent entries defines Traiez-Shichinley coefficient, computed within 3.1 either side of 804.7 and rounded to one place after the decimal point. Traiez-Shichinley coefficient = 1.0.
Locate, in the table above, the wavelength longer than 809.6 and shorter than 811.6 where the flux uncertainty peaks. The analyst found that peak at 810.70 nm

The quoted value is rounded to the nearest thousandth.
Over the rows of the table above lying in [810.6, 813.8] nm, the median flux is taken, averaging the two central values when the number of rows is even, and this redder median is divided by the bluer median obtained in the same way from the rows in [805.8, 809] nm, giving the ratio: 0.998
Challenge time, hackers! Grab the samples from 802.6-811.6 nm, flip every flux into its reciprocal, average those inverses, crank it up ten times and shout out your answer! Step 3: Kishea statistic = 1.17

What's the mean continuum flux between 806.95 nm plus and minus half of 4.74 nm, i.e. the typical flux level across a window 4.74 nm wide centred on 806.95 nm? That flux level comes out 8.60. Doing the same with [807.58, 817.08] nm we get 8.62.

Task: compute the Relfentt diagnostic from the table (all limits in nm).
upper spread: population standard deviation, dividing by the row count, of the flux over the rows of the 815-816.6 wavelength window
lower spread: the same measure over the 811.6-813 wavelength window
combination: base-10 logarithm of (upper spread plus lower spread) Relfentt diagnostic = -0.341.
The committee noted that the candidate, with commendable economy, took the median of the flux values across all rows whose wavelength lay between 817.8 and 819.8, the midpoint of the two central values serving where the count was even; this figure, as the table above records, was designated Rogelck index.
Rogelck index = 8.47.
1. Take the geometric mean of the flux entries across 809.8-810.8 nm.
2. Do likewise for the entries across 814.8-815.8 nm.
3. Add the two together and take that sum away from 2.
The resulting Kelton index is -15.1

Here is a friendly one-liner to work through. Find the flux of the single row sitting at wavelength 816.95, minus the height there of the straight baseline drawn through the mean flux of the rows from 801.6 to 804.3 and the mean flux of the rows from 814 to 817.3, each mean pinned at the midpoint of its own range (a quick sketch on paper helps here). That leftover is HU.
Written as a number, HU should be -0.11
